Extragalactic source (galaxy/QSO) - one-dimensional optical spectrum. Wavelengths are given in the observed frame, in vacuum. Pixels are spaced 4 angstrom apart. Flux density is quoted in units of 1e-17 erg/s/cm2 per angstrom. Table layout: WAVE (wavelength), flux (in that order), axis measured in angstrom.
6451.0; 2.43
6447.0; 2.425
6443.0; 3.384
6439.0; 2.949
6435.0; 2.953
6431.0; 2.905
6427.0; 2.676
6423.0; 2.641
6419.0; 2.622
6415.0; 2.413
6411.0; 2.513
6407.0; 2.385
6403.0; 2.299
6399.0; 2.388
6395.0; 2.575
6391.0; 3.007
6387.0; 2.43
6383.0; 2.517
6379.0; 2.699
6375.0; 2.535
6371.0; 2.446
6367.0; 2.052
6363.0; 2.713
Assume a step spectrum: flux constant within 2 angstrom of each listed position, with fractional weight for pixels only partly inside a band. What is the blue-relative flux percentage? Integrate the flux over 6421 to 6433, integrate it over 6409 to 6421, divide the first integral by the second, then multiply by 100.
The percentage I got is 109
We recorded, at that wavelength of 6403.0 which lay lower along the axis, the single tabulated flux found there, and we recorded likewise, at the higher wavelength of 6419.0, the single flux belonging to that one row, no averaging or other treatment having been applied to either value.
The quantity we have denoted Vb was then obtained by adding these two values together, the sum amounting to 4.9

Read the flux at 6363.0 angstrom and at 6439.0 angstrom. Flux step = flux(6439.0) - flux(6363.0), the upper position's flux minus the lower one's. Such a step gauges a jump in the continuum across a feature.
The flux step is 0.24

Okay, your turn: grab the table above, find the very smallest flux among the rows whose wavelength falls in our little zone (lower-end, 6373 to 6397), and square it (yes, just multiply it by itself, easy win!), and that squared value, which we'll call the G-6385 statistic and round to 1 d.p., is 5.9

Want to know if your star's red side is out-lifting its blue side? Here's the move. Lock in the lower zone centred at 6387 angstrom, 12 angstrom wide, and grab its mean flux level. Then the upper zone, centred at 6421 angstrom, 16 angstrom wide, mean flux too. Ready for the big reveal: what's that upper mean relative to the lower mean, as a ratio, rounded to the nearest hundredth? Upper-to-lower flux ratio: 0.98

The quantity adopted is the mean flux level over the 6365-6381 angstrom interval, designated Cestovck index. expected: 2.43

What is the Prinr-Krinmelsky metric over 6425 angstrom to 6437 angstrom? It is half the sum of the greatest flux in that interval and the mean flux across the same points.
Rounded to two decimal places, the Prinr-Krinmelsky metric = 2.90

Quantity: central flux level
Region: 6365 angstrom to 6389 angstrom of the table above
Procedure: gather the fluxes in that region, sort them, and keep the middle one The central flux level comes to 2.48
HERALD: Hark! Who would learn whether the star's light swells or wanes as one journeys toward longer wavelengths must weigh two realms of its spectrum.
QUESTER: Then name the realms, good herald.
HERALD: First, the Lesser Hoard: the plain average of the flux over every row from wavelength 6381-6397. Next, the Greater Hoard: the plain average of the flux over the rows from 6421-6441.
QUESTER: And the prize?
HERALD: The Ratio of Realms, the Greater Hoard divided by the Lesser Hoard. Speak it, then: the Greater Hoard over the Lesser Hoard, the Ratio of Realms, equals 1.07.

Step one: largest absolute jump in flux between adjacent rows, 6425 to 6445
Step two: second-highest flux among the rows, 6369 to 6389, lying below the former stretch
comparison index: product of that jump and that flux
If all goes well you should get 1.1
